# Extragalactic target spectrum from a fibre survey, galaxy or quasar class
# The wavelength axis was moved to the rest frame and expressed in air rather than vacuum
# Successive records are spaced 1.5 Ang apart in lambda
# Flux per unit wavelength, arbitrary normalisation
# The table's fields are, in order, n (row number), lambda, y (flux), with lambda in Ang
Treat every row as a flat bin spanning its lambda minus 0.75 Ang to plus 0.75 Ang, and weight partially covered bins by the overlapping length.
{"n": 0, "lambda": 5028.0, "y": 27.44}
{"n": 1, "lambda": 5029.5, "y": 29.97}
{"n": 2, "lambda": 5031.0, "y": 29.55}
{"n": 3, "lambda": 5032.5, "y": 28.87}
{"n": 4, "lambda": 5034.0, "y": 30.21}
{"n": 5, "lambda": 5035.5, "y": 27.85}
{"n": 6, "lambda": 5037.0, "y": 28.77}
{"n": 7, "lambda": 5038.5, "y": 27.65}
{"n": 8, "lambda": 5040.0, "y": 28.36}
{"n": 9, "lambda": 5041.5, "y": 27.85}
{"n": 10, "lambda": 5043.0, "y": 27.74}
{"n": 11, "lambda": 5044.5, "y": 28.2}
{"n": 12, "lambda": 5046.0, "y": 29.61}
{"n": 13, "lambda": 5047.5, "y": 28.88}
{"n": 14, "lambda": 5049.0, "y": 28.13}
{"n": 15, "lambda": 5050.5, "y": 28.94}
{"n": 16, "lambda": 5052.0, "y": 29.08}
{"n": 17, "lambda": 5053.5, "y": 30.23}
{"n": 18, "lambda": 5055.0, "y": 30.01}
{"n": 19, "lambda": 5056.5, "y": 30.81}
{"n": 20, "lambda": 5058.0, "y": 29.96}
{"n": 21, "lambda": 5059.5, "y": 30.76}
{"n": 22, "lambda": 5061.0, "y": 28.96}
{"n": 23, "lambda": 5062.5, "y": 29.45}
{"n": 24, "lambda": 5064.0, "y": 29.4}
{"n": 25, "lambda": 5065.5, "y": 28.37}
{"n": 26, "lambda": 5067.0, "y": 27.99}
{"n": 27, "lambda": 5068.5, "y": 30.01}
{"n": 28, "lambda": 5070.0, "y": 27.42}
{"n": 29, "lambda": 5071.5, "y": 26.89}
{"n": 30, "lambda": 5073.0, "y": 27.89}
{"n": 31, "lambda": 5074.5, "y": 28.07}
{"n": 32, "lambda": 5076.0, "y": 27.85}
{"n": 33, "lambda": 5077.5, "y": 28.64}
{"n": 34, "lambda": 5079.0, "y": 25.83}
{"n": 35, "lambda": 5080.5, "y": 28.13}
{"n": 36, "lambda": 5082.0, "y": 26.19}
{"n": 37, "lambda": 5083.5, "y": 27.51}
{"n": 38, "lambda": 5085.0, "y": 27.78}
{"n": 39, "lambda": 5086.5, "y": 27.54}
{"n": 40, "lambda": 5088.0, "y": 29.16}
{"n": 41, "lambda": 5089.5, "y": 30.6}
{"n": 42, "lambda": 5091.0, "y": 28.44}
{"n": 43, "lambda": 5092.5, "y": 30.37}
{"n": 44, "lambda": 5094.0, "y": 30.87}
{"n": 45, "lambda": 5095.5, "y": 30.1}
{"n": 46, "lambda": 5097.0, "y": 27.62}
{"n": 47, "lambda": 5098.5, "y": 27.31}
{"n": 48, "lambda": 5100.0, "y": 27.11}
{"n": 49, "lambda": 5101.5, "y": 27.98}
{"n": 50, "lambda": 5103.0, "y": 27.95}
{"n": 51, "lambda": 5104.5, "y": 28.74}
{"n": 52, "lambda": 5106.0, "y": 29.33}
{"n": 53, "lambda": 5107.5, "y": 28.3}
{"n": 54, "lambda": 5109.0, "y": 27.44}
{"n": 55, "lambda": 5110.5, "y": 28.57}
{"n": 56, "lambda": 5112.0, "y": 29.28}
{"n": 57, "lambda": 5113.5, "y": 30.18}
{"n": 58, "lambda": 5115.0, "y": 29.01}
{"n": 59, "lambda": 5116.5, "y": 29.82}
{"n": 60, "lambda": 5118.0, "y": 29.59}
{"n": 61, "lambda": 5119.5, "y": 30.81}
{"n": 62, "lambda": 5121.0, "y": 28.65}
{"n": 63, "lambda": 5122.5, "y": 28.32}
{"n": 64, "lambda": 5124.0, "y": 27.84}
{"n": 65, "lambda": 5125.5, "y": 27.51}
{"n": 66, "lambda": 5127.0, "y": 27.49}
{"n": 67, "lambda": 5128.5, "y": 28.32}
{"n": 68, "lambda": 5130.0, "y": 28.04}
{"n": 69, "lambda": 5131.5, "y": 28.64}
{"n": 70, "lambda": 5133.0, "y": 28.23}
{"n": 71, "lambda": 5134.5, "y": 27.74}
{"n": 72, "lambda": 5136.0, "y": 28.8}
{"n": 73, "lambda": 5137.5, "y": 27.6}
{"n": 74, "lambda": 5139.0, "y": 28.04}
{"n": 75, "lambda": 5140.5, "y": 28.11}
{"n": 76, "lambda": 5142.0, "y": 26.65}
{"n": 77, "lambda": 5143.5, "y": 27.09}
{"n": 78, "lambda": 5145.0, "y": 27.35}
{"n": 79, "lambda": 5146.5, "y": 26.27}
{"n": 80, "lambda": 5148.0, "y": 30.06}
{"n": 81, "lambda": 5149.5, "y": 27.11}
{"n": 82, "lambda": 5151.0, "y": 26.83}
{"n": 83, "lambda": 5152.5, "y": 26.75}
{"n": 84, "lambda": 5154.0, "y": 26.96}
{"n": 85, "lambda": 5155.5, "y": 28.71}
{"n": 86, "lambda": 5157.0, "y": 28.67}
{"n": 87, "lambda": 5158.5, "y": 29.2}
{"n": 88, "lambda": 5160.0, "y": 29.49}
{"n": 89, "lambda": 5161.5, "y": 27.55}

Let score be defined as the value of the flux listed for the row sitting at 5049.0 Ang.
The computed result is 28.13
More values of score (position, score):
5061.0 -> 28.96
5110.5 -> 28.57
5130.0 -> 28.04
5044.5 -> 28.2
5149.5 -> 27.11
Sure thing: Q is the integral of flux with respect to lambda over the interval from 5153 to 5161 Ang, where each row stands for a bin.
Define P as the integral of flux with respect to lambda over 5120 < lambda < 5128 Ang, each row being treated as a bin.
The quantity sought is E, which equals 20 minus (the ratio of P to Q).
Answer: 19.0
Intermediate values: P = 224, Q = 228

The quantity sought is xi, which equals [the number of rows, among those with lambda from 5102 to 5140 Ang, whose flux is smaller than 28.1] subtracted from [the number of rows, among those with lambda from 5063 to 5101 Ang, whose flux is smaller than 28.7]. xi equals 9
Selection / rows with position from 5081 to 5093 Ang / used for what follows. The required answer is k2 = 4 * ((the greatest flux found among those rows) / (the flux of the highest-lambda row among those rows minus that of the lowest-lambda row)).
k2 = 29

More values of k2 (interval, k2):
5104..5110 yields -90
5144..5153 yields -200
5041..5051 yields 109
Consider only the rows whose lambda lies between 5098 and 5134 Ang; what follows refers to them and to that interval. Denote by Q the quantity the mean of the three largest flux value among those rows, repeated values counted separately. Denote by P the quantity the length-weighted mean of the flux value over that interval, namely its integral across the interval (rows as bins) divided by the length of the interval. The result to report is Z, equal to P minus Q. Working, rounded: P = 28.5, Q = 30.3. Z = -1.7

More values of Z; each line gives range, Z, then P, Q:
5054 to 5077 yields -1.6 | 28.9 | 30.5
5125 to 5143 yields -0.7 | 27.9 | 28.6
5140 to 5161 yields -1.8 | 27.8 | 29.6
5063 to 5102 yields -2.3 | 28.3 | 30.6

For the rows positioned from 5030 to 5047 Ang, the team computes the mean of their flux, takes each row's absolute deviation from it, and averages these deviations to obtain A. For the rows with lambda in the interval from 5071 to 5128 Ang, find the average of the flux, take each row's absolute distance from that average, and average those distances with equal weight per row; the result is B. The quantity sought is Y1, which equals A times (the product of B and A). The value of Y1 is 0.52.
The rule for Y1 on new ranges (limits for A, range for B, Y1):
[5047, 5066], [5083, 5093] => 0.52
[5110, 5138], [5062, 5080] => 0.45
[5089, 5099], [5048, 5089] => 1.83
